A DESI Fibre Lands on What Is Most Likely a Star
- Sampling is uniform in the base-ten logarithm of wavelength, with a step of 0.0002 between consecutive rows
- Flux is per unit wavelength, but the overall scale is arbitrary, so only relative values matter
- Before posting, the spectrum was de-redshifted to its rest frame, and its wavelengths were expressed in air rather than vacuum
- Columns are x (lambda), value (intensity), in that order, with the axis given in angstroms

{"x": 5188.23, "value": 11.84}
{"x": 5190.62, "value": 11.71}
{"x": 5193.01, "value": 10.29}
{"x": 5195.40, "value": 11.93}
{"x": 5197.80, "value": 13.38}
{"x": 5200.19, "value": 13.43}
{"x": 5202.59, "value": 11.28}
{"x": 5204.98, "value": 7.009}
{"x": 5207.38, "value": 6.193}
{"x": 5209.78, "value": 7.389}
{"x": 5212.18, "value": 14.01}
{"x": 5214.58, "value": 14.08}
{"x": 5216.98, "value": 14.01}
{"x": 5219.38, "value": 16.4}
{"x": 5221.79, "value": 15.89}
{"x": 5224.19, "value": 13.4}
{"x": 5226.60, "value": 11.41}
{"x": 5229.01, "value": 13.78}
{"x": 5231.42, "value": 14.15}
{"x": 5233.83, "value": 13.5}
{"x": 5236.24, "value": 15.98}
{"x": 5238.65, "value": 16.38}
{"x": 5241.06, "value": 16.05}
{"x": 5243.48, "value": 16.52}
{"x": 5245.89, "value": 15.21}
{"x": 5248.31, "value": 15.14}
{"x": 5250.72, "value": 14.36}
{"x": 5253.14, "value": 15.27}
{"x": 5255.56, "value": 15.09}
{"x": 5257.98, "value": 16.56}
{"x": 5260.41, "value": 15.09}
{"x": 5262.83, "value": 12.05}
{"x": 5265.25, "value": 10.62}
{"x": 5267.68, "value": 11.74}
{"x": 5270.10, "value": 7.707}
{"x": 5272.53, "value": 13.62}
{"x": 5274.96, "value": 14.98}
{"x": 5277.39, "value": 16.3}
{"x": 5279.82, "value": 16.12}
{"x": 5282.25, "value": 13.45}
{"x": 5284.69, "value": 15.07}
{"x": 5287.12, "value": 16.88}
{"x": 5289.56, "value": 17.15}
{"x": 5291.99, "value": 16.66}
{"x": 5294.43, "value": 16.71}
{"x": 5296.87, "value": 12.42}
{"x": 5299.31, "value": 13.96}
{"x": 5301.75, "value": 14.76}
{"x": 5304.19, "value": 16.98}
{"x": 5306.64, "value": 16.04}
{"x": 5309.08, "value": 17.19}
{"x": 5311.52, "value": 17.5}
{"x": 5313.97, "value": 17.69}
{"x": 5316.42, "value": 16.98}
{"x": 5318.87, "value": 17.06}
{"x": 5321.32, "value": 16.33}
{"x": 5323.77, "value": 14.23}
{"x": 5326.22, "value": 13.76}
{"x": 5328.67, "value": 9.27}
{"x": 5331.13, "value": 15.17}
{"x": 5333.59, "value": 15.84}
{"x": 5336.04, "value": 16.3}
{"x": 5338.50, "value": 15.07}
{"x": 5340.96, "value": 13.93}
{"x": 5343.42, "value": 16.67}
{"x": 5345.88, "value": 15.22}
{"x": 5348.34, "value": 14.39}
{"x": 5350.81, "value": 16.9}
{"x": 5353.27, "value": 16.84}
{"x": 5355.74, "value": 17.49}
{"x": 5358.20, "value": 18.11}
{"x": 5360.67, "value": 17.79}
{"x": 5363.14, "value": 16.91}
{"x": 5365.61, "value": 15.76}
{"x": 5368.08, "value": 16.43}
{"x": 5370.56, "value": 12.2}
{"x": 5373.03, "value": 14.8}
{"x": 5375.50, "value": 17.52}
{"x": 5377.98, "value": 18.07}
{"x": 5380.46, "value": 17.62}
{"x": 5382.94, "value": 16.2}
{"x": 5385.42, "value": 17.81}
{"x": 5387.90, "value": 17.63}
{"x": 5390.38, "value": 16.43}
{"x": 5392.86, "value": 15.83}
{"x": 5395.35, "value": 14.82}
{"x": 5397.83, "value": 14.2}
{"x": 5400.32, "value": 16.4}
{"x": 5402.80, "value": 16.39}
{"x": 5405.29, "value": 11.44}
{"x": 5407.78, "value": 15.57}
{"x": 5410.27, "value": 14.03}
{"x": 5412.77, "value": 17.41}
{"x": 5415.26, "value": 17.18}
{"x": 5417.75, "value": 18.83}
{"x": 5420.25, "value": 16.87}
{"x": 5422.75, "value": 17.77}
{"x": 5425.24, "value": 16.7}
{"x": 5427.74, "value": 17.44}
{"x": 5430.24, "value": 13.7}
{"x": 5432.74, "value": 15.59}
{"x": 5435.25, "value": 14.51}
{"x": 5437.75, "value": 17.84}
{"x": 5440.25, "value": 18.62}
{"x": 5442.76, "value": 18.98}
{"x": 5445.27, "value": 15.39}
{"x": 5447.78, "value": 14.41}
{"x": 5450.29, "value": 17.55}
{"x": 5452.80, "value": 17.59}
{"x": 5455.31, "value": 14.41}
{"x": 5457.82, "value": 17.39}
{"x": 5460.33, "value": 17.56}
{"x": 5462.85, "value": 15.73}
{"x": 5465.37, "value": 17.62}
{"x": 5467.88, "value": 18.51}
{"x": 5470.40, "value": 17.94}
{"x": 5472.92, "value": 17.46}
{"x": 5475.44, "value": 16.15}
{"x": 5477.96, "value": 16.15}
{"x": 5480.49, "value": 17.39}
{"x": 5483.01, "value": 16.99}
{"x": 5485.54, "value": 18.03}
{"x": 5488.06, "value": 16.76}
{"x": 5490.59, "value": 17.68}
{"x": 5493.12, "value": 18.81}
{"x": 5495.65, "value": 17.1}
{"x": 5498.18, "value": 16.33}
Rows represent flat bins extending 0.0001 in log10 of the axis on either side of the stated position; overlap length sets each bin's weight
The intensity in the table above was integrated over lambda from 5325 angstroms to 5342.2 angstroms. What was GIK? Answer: 244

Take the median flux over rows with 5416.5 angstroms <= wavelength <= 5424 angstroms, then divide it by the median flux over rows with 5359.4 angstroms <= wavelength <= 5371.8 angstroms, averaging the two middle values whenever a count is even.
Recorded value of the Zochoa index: 1.08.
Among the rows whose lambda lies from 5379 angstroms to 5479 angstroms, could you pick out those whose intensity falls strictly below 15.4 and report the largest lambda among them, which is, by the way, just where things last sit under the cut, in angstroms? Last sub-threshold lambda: 5455.31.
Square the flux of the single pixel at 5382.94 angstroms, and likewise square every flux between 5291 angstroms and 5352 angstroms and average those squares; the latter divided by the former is 0.93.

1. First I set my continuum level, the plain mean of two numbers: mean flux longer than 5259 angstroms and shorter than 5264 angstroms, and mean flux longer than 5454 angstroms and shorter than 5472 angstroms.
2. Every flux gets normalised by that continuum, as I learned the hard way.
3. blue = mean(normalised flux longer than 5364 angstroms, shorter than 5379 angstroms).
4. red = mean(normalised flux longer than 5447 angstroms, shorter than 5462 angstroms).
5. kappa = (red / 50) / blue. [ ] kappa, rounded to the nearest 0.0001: 0.0209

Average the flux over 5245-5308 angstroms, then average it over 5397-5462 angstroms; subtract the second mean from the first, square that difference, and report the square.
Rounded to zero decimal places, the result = 3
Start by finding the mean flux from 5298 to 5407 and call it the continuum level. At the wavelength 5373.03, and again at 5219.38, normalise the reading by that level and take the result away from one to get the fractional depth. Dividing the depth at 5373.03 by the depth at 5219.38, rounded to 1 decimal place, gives -2.0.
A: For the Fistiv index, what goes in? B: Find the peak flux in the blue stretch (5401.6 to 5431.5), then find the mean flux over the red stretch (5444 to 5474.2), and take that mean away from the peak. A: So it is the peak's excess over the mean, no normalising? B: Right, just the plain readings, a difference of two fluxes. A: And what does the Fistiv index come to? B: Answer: 2.0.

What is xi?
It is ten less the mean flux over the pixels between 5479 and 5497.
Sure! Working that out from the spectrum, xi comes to -7.5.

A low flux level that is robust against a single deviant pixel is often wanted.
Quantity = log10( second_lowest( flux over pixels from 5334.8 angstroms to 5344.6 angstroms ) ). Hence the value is 1.18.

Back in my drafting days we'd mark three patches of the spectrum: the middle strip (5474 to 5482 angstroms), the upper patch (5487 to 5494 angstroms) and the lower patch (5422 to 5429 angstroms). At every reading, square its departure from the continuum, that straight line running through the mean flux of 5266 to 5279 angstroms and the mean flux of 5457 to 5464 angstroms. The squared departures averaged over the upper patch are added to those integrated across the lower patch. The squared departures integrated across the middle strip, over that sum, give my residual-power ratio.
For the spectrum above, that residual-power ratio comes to 0.5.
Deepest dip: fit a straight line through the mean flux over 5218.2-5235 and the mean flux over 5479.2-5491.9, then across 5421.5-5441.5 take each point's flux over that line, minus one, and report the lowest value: -0.18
